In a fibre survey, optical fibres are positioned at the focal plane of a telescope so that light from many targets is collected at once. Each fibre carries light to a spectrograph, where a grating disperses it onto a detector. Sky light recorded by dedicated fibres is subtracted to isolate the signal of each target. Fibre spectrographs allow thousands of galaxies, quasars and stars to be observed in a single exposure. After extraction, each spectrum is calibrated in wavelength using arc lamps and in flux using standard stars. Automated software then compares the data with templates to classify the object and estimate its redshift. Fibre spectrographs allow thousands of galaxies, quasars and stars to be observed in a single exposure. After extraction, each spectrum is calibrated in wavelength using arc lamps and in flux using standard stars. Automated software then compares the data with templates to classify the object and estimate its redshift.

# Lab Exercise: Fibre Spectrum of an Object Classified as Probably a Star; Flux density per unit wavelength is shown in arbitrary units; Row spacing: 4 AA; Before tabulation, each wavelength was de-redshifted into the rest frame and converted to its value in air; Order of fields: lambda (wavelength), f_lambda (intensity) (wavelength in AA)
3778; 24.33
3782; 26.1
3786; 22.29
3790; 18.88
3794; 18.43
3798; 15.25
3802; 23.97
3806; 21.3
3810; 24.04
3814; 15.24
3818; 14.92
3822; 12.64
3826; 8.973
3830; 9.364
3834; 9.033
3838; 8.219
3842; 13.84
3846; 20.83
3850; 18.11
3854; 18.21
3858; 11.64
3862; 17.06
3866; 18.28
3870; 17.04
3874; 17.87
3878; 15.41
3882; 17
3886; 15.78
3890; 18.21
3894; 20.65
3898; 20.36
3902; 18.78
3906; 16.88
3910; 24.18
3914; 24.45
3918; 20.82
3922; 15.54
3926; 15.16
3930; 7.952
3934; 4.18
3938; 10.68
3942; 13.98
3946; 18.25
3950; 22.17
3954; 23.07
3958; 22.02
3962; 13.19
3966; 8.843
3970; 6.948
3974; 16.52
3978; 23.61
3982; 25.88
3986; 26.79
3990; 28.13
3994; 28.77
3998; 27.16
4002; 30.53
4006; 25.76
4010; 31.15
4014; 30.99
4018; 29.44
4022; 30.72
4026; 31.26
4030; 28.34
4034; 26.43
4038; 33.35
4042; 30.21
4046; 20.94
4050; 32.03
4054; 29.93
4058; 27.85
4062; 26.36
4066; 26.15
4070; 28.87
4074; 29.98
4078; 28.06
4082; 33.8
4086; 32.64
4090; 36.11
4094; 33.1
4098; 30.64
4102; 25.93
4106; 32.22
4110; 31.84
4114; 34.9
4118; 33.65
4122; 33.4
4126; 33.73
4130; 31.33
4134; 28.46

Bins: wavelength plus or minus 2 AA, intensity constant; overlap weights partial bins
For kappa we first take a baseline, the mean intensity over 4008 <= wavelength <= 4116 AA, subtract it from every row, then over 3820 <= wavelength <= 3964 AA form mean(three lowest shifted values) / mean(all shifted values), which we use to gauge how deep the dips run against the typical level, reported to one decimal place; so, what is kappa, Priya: 1.7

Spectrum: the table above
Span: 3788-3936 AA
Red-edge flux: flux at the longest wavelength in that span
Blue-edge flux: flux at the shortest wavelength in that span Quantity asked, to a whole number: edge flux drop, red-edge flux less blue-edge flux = -15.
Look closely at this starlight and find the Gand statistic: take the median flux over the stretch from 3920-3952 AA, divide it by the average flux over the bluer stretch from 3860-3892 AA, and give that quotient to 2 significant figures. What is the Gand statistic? 0.85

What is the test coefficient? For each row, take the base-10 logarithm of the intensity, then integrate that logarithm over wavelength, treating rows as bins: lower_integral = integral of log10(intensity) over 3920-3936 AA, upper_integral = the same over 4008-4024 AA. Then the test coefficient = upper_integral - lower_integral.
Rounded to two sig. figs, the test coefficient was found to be 8.2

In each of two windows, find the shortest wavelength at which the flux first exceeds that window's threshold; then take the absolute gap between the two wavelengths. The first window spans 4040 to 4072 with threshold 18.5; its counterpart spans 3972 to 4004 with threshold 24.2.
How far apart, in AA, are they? 60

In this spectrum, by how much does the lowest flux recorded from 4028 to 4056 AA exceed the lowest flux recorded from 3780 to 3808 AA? 5.7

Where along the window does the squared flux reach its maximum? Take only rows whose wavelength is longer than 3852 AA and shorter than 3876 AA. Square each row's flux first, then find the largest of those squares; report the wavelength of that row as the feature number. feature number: 3866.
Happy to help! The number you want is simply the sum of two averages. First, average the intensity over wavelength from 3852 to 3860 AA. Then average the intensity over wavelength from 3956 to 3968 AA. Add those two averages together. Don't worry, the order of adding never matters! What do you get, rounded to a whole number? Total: 30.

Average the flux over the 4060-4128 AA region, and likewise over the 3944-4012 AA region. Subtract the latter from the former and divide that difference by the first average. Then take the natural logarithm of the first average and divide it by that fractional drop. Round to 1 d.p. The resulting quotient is 12.0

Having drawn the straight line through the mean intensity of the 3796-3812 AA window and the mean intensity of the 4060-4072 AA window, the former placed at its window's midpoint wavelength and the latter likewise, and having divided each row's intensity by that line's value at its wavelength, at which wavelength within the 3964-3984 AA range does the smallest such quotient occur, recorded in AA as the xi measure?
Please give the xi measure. 3970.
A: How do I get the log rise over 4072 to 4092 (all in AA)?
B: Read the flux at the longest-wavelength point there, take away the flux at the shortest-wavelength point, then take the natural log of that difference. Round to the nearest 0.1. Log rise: 1.8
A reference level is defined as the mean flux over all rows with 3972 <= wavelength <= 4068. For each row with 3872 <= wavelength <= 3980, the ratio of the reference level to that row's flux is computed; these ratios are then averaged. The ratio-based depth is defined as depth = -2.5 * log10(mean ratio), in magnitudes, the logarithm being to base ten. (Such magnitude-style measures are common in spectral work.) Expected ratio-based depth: -0.7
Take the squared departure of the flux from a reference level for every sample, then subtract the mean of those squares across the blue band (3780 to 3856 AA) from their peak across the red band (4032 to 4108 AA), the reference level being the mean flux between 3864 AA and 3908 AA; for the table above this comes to 304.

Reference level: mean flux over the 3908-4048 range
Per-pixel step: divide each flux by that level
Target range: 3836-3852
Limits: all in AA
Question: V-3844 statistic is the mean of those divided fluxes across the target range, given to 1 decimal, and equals 0.7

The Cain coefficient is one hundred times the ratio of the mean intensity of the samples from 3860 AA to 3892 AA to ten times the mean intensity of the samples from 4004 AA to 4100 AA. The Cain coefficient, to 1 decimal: 5.7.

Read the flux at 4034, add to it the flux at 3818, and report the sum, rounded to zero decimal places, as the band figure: 41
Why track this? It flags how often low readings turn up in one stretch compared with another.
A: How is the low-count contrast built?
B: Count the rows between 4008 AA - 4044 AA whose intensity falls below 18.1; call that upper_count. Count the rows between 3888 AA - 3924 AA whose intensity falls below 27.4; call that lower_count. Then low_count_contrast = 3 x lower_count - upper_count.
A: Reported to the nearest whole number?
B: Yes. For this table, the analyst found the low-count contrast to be 27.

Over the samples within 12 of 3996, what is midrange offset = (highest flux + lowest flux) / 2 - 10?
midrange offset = 18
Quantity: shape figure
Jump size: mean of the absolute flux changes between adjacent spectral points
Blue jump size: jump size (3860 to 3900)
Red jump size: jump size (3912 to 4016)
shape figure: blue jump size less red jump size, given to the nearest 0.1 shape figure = -2.2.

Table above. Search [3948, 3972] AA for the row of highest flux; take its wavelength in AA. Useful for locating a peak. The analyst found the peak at 3954 AA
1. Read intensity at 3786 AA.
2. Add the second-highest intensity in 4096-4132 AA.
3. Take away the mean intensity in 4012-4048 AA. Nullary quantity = 27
